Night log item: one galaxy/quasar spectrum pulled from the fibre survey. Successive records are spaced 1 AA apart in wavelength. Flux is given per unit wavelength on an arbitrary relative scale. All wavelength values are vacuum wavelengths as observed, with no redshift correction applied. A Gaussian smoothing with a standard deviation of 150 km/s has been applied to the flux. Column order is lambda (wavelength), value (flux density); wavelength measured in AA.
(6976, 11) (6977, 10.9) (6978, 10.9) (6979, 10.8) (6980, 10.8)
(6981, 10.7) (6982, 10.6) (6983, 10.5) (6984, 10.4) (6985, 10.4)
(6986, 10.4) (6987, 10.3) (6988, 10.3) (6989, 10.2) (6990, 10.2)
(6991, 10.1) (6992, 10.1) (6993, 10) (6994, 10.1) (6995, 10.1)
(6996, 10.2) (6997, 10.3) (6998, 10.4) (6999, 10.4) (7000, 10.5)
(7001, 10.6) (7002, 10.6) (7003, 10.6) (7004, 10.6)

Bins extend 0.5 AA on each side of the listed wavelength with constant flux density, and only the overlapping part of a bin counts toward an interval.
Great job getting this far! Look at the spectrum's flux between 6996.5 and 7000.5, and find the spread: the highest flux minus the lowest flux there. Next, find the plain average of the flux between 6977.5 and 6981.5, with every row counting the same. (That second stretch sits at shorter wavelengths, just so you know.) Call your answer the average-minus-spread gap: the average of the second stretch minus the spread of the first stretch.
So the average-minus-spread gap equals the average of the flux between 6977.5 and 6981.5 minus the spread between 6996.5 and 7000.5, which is 10.60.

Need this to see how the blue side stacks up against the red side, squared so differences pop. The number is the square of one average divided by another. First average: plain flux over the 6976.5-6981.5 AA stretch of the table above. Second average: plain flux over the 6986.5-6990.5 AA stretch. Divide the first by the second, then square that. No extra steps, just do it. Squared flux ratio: 1.11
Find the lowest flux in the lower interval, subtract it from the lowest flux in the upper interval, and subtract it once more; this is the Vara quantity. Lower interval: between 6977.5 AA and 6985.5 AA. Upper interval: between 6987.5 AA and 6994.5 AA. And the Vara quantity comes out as -10.8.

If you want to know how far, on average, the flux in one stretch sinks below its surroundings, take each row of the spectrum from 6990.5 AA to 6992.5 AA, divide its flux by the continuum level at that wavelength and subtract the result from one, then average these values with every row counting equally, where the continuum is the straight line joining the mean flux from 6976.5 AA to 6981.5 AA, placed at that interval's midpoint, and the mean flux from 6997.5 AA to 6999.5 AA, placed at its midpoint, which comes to 0.043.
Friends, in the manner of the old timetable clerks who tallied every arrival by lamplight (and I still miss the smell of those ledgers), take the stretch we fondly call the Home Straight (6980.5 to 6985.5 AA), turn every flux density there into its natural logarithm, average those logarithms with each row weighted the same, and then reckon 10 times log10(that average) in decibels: 3.72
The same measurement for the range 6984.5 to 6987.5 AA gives 3.69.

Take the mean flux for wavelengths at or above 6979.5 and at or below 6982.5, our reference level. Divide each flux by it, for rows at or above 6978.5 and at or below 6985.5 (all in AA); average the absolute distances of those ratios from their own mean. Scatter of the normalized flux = 0.0134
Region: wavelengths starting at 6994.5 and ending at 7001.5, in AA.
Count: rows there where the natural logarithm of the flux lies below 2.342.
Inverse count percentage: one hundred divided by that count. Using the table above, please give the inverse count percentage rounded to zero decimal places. 20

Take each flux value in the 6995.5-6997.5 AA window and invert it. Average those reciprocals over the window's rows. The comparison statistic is 0.098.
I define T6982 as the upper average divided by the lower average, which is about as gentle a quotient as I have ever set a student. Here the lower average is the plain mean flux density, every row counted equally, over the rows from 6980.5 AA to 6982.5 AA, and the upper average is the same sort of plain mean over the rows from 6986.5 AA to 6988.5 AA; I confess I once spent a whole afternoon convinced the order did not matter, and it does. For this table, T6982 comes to 0.97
